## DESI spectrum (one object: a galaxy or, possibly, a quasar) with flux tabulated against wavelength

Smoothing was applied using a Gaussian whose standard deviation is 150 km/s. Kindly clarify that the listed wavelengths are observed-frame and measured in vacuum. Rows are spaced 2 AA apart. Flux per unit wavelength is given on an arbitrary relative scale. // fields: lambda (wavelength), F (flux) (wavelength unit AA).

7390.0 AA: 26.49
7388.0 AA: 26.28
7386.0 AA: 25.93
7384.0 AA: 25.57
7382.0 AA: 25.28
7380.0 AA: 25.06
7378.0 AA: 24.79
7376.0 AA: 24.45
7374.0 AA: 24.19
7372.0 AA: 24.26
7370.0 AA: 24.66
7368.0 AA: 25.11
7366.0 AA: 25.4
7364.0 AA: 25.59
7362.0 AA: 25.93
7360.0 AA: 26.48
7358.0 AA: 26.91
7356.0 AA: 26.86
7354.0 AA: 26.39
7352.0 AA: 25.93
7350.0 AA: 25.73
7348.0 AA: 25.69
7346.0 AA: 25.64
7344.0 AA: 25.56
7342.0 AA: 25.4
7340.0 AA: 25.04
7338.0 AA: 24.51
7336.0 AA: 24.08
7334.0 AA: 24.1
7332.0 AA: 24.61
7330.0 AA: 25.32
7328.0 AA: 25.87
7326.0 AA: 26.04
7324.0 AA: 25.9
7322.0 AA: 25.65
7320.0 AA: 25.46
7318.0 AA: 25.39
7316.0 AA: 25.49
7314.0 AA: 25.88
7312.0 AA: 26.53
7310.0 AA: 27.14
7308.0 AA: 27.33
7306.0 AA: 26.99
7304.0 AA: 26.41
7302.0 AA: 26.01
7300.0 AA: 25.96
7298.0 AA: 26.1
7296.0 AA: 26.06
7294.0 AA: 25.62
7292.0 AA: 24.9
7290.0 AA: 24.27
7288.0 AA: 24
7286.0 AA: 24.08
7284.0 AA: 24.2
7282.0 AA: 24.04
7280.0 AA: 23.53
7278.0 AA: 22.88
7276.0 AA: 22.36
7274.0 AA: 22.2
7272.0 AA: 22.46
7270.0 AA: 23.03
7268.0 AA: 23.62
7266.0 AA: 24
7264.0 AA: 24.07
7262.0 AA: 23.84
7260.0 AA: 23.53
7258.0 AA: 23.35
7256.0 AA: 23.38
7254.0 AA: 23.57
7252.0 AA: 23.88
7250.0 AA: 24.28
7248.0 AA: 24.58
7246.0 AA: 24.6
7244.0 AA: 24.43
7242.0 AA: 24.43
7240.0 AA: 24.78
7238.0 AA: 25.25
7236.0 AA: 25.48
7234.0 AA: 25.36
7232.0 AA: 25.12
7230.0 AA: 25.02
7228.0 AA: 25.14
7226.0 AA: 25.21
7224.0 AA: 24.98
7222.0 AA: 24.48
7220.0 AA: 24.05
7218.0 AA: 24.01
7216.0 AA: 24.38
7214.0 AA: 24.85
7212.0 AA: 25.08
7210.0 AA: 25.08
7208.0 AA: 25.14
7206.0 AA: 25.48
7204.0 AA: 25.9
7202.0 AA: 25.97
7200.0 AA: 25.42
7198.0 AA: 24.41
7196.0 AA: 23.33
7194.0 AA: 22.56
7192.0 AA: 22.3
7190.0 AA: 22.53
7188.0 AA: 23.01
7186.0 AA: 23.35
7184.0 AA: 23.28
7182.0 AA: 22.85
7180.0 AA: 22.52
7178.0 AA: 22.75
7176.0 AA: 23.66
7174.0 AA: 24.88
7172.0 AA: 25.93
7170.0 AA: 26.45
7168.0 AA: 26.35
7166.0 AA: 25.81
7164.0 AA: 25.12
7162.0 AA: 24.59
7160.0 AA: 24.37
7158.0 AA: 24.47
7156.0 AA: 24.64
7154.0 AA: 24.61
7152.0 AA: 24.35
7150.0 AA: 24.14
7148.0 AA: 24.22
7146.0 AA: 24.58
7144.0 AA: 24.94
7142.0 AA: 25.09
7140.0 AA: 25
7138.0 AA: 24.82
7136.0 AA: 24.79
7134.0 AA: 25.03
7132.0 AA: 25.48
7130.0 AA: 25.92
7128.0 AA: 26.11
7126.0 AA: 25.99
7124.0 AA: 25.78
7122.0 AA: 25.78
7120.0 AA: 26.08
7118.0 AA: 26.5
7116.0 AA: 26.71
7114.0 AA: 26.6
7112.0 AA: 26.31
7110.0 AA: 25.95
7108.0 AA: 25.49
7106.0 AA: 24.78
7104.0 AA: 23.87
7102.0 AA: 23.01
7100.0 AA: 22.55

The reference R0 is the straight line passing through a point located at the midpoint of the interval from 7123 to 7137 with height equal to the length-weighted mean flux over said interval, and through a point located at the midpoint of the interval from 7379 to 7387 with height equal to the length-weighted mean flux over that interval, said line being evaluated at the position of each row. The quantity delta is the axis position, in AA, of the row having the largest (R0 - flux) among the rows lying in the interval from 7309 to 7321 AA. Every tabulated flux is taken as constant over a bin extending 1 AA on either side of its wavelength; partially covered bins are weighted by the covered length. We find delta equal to 7318.0 AA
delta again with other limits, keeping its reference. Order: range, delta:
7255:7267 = 7258.0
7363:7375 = 7374.0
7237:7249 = 7242.0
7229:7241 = 7240.0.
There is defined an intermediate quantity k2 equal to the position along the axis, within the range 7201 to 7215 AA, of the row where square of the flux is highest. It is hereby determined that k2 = 7202.0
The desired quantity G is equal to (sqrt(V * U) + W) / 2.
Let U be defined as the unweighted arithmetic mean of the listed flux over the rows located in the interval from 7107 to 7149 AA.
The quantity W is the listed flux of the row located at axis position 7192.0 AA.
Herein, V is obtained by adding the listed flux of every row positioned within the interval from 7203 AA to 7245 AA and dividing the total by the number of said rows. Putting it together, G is 23.78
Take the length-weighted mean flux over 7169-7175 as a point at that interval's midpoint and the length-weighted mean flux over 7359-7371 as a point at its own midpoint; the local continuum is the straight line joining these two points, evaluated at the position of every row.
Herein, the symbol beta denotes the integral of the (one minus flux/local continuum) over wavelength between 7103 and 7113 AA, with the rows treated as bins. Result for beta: 0.21 AA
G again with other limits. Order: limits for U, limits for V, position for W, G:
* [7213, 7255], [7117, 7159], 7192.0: 23.60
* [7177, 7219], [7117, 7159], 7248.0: 24.58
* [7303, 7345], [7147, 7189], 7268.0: 24.31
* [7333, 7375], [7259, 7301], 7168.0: 25.53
